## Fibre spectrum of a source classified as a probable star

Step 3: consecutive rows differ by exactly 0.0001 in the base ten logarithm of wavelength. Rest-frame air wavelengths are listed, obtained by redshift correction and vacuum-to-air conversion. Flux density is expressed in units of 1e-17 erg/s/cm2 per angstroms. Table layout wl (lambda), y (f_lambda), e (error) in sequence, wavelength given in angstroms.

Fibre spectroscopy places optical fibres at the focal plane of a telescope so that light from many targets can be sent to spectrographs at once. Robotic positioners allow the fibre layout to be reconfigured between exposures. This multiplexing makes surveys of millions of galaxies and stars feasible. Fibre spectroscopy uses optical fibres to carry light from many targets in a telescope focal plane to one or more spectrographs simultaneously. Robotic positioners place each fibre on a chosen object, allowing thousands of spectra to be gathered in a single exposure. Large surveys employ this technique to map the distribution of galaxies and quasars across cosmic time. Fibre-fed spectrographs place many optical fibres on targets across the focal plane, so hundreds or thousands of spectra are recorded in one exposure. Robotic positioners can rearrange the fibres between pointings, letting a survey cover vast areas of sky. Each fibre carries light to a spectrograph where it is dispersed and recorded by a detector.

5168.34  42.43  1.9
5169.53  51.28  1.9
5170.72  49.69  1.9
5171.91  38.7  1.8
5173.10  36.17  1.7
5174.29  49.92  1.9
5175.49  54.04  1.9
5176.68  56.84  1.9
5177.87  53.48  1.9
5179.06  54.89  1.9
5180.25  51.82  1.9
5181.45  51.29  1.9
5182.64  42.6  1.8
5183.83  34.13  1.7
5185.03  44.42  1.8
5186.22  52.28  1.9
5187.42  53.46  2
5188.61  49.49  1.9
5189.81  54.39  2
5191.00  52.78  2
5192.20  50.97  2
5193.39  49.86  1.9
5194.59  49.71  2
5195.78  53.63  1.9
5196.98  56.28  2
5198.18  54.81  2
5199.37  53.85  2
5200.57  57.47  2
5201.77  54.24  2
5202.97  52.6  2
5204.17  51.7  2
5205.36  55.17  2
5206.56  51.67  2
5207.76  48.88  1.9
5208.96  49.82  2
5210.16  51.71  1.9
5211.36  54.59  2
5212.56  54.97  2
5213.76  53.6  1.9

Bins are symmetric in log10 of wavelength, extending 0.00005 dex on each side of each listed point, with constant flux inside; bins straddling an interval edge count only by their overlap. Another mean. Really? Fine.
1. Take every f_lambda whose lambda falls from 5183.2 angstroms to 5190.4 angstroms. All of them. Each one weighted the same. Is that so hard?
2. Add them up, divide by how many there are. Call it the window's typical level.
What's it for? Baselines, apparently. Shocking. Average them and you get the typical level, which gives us 48.0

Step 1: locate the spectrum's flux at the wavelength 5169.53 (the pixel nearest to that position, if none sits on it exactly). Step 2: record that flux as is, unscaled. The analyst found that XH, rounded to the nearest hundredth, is 51.28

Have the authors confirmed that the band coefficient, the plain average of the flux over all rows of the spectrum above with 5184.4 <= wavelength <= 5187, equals 48.4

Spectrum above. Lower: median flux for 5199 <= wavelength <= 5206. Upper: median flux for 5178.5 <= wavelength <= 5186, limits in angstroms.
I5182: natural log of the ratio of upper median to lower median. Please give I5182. -0.12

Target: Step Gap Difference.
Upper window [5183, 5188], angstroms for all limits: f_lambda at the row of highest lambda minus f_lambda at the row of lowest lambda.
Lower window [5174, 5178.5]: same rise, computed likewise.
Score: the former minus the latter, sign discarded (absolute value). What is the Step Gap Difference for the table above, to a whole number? 16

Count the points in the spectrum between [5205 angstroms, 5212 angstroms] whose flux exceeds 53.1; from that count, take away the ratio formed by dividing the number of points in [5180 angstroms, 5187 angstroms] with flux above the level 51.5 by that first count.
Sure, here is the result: 1.00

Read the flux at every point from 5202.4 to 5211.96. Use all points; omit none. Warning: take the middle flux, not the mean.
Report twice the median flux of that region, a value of 103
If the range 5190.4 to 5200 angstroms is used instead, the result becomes 106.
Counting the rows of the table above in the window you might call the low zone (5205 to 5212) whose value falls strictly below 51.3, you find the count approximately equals 2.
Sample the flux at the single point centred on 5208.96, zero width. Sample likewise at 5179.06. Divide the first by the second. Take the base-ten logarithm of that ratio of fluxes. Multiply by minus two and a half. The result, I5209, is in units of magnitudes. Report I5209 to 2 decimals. 0.11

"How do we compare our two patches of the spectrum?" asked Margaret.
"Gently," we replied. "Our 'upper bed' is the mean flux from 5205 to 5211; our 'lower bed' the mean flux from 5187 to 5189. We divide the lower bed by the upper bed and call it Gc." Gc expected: 1.00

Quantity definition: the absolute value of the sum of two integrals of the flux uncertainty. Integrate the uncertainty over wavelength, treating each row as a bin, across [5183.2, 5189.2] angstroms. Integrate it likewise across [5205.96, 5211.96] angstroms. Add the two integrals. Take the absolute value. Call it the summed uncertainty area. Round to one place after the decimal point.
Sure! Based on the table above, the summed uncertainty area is 22.9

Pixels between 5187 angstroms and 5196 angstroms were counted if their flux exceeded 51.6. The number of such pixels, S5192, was 4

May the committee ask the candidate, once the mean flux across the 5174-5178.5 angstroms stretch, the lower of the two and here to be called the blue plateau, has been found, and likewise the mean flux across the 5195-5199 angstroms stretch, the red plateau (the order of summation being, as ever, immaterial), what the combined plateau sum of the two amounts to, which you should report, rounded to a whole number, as 108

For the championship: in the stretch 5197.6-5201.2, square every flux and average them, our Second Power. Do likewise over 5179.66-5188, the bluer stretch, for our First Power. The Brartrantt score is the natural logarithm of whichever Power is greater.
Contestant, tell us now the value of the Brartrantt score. 8.03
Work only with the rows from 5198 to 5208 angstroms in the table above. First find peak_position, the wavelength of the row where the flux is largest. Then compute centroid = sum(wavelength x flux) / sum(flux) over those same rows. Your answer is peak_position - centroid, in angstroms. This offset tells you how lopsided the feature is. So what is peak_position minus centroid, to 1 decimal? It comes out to -2.3 angstroms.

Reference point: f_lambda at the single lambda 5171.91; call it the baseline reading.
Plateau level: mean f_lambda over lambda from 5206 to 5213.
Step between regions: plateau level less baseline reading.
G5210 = 13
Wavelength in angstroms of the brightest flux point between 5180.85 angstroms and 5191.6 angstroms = 5189.81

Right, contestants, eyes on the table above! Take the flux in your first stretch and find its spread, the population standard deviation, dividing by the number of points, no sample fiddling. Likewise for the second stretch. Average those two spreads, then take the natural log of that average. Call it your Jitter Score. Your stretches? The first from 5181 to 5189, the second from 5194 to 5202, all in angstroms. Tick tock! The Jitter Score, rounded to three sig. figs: 1.46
